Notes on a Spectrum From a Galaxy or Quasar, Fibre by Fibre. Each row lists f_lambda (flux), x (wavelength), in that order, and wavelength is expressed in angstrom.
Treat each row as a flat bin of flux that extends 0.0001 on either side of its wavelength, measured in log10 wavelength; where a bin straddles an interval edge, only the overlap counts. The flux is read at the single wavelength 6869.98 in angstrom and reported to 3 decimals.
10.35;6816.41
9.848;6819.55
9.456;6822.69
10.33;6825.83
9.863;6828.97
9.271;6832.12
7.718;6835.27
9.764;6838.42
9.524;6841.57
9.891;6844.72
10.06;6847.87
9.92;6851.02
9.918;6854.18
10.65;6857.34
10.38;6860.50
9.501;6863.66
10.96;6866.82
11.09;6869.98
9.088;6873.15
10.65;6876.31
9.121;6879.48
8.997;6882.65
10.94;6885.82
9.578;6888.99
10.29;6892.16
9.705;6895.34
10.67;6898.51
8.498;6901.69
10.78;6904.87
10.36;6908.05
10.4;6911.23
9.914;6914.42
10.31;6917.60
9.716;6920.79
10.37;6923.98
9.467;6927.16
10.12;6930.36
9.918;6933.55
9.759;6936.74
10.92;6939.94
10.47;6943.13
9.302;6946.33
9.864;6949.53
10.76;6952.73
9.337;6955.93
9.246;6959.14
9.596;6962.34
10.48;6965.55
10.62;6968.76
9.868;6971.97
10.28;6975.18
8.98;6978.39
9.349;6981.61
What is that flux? 11.090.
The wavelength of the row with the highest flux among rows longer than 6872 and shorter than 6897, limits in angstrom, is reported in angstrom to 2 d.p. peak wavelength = 6885.82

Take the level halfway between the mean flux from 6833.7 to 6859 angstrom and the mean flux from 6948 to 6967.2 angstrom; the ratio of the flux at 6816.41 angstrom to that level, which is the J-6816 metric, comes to 1.06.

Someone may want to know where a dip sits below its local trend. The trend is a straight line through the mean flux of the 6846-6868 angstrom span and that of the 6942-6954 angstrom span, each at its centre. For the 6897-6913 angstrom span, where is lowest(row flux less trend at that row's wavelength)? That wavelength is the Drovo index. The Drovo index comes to 6901.69 angstrom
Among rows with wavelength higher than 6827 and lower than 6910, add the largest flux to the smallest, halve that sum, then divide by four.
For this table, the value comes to 2.35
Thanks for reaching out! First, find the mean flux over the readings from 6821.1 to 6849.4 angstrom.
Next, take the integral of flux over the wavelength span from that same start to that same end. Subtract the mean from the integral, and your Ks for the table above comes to 261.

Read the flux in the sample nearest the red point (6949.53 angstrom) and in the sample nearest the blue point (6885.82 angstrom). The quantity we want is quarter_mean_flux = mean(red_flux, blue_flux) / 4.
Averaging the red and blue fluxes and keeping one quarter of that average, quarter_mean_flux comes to 2.60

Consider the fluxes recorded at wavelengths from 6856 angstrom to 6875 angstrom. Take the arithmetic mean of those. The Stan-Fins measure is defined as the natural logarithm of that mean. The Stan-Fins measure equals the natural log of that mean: 2.330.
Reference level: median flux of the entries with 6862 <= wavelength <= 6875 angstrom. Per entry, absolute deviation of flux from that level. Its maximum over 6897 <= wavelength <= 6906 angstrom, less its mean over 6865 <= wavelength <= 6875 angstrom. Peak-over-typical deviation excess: 0.8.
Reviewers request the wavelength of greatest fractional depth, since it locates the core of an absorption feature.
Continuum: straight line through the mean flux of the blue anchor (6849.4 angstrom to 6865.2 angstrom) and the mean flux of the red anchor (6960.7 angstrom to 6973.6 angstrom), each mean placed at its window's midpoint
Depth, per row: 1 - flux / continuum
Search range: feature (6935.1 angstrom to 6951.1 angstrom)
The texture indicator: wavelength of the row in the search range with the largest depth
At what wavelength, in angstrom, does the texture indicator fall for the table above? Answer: 6946.33 angstrom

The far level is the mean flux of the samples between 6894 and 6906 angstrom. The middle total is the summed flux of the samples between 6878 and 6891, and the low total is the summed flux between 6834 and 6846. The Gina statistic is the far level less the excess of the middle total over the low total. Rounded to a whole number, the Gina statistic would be 8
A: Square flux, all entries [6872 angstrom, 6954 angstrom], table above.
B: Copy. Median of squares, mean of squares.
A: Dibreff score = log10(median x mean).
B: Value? 4.00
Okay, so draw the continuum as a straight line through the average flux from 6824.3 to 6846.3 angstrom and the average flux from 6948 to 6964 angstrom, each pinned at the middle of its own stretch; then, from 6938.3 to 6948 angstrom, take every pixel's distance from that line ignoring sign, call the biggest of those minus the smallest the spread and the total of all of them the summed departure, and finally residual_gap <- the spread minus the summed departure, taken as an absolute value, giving 1.6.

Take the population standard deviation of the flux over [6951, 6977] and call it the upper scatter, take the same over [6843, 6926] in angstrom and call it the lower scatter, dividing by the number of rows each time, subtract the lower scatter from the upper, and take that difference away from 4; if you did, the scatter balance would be 4.10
